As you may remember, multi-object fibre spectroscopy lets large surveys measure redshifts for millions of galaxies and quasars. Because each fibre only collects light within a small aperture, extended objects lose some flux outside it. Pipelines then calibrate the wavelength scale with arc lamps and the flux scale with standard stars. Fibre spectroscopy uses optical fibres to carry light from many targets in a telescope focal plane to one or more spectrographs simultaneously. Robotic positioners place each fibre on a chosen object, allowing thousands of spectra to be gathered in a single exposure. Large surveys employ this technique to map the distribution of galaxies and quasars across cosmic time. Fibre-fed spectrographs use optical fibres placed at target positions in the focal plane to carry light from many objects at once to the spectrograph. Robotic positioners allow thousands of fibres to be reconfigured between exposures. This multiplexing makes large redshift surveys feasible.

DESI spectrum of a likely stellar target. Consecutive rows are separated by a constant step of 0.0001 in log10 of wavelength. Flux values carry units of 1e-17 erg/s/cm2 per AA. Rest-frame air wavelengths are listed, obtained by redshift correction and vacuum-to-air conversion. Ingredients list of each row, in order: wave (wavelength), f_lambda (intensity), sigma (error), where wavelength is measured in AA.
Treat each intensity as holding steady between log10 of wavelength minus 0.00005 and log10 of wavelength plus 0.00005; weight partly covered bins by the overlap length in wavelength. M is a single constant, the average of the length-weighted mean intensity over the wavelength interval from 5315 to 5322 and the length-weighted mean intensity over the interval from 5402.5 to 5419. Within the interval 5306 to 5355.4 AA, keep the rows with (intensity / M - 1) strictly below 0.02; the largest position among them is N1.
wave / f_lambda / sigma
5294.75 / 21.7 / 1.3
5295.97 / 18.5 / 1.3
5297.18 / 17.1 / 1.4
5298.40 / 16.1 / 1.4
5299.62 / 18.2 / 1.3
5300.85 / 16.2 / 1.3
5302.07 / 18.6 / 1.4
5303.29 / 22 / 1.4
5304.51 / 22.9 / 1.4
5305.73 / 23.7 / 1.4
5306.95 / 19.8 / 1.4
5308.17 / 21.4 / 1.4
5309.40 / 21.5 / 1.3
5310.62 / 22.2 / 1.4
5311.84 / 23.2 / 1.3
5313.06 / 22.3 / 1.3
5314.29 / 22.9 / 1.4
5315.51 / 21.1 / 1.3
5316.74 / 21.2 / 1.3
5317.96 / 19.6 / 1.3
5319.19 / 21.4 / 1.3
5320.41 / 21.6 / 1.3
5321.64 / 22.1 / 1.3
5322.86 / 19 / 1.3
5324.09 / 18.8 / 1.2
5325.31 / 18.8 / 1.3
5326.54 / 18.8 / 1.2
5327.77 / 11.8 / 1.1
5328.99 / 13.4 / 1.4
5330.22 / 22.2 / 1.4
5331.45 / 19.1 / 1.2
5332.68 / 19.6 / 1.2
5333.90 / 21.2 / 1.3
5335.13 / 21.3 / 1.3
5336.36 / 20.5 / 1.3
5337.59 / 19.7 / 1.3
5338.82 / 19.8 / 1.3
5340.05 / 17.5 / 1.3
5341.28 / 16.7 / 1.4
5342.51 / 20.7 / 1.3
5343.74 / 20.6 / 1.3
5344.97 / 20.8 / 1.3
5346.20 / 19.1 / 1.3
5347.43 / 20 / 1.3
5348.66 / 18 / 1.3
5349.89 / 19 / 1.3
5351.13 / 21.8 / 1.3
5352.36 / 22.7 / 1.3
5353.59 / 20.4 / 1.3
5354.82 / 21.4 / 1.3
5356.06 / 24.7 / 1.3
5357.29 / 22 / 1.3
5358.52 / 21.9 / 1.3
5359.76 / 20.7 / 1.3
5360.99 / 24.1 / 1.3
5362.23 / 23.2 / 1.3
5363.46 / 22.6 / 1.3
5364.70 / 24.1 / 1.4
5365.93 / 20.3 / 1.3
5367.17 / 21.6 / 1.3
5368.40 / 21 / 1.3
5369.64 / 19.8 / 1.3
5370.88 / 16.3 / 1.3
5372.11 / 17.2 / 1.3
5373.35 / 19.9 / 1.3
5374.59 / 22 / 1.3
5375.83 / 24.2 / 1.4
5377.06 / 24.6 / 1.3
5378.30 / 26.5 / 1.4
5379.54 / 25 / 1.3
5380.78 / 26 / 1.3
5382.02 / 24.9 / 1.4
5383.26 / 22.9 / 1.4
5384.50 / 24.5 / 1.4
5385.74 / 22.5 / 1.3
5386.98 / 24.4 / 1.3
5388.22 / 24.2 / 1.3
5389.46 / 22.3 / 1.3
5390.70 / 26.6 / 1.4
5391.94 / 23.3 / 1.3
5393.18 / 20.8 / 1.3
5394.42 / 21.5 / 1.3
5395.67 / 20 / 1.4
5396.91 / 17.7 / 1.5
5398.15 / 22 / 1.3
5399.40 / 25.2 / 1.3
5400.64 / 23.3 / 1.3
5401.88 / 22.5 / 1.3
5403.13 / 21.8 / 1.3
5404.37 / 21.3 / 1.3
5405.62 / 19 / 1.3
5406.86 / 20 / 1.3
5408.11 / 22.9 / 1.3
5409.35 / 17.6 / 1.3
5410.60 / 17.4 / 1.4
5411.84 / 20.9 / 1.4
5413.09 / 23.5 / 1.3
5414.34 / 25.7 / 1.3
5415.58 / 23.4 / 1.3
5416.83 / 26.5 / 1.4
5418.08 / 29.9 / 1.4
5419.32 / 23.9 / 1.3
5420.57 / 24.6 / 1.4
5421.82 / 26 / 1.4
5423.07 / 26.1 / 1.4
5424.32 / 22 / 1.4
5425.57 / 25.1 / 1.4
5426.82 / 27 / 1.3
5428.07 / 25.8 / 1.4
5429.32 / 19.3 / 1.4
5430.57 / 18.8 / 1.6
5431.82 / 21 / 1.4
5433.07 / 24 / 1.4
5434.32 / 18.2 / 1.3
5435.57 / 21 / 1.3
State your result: 5354.82 AA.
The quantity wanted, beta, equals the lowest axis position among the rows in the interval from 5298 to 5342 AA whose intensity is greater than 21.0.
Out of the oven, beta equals 5303.29 AA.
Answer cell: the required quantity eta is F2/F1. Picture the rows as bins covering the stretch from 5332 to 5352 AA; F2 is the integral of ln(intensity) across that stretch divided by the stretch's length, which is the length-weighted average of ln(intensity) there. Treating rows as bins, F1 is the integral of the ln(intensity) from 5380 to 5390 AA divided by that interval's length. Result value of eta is 0.94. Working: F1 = 3.18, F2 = 2.98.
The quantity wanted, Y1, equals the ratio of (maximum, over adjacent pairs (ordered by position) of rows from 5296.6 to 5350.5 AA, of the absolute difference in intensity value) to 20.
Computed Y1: 0.44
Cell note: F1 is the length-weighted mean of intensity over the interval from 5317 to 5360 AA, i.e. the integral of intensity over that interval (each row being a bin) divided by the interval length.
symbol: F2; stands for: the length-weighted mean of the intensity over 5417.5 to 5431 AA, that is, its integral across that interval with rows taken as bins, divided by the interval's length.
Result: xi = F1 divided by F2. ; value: 0.81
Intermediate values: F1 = 19.9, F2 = 24.5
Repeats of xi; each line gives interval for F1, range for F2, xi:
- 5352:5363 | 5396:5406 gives 1.03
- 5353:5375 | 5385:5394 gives 0.91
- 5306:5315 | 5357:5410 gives 0.99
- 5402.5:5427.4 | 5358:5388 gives 1.03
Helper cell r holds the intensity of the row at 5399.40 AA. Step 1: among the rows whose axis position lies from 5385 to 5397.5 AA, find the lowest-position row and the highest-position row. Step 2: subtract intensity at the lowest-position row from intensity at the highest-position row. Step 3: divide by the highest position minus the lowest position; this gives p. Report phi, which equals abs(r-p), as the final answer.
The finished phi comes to 26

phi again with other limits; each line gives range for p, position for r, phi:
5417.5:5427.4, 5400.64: 24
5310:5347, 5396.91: 18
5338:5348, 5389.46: 22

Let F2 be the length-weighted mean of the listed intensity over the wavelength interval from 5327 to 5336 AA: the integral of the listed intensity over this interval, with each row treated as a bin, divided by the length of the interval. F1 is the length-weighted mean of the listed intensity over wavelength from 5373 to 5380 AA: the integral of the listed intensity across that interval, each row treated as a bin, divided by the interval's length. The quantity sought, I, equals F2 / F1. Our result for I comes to 0.77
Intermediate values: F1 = 24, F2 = 18.4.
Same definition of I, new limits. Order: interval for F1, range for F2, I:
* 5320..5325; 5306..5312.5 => 1.07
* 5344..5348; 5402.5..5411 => 1.00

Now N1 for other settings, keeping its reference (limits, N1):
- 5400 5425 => 5424.32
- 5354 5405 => 5404.37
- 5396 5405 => 5404.37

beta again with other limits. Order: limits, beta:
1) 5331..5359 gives 5333.90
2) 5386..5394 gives 5386.98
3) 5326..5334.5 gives 5330.22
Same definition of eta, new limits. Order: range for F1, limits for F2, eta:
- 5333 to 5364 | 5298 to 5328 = 0.99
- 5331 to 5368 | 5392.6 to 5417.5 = 1.01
